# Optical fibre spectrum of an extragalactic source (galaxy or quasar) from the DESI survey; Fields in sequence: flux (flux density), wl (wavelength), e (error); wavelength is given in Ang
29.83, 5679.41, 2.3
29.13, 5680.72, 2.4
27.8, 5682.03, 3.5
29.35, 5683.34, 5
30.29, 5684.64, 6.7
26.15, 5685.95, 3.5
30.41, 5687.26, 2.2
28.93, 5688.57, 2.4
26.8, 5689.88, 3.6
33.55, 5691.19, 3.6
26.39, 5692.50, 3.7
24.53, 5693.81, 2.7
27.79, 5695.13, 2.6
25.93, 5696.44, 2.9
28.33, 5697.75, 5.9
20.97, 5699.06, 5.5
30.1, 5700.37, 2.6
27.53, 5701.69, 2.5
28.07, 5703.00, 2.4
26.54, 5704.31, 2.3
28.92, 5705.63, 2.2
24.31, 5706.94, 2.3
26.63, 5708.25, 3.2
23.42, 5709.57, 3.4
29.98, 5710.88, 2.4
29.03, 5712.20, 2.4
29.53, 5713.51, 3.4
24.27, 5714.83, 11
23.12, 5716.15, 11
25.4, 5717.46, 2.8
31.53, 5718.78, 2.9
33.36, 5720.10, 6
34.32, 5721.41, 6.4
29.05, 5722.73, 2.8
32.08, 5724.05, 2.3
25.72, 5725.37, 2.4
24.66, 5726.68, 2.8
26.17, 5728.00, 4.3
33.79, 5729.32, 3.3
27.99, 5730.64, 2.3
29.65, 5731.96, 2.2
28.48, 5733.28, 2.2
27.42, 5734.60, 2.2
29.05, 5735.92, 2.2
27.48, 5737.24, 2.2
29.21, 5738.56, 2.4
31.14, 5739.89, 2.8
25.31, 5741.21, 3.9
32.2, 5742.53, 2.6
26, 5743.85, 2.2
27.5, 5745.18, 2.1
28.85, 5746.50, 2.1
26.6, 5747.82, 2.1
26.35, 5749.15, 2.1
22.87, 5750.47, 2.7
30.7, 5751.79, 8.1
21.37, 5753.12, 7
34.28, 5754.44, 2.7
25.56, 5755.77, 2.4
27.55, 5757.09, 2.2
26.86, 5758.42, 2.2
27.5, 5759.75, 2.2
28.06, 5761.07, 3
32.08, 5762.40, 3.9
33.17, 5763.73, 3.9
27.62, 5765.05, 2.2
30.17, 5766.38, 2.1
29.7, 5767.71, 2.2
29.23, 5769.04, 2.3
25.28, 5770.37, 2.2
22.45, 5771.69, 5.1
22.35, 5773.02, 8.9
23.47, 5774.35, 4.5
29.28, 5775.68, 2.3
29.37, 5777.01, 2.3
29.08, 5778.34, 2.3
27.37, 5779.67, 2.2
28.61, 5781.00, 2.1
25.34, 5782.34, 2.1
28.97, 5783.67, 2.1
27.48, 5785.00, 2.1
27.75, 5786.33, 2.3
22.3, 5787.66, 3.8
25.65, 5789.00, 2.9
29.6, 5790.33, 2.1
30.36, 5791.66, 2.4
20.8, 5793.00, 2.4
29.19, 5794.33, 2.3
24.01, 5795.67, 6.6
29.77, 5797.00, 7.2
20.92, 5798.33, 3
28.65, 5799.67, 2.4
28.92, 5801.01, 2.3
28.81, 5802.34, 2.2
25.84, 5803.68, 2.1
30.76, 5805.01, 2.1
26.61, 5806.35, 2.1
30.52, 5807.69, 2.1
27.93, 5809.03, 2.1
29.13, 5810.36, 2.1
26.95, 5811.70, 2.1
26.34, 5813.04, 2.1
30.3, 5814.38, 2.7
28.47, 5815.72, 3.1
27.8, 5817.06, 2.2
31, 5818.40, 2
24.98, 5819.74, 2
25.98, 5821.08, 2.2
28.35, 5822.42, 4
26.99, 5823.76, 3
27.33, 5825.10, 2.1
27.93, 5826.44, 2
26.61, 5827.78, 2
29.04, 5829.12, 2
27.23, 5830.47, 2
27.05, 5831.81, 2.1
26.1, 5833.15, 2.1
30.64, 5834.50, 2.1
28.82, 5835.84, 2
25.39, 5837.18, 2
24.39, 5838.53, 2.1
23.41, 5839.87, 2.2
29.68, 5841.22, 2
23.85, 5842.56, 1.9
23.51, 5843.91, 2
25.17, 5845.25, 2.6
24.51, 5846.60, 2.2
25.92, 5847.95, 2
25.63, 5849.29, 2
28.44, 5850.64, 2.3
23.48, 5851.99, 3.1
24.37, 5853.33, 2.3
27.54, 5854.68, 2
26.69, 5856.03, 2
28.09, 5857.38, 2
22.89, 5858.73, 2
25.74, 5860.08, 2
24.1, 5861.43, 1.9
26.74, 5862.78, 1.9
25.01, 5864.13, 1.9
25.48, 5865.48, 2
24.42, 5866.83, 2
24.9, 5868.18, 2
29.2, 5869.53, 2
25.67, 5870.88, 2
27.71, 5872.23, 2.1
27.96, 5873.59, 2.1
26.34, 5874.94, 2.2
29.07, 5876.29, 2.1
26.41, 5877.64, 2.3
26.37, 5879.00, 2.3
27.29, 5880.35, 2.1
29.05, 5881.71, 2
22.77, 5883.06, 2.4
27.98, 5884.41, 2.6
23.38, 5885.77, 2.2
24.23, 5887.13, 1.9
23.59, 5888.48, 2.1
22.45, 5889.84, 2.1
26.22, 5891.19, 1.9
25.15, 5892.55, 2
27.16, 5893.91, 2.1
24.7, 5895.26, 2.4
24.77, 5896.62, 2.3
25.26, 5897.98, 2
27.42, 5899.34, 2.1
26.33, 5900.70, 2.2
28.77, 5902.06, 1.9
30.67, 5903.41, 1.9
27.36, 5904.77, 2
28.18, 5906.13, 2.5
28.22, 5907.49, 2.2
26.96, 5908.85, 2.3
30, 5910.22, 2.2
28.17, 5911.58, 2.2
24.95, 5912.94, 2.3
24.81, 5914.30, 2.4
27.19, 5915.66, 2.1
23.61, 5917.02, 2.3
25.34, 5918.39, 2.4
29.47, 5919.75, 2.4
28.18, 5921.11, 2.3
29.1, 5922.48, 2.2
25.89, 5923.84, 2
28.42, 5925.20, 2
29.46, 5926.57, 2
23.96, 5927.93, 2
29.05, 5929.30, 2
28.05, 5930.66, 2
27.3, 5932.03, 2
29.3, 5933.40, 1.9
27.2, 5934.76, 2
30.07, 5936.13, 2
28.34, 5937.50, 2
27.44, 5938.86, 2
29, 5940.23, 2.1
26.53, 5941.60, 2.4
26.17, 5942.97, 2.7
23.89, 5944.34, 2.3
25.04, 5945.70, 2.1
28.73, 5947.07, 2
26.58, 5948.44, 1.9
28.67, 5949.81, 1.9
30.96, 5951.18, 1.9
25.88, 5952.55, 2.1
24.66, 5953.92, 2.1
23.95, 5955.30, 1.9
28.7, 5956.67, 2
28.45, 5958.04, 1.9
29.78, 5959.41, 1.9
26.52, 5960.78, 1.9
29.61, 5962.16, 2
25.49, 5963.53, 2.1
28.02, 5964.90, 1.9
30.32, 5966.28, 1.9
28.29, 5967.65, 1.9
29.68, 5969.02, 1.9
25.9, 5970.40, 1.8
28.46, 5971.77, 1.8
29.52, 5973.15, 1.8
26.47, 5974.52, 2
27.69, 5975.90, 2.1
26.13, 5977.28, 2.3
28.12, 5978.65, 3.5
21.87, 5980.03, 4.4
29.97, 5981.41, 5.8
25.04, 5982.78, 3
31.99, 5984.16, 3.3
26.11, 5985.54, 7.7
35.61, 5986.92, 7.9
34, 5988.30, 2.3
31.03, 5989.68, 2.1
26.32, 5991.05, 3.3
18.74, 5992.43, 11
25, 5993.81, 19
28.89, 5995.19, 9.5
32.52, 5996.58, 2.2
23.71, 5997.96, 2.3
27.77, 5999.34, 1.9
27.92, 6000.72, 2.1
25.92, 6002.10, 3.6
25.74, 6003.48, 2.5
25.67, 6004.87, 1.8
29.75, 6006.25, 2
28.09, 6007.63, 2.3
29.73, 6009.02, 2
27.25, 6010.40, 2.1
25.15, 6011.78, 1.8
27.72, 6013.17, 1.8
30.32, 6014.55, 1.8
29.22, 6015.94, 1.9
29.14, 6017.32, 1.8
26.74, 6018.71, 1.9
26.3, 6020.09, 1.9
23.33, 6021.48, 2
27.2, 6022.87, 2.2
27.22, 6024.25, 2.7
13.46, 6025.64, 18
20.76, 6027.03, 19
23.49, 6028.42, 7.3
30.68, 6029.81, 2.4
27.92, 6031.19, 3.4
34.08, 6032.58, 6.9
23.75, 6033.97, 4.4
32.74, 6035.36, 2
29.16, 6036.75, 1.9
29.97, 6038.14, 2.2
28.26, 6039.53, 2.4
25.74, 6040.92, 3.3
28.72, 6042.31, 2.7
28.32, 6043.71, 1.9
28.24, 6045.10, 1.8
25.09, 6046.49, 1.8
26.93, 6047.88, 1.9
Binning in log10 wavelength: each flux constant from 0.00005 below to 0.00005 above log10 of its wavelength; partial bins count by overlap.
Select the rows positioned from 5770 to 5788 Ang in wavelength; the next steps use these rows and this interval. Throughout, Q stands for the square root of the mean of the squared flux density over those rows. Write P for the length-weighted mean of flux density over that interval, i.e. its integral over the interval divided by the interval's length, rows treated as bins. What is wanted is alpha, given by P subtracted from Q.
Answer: 0.030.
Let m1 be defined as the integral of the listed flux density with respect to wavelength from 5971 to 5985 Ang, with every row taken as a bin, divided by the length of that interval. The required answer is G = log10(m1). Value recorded 1.439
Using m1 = 27.50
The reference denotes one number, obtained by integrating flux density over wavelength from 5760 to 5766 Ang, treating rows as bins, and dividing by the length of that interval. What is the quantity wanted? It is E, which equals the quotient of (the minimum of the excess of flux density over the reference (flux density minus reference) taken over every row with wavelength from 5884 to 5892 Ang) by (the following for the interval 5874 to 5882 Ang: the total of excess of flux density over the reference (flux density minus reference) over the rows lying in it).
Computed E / 0.48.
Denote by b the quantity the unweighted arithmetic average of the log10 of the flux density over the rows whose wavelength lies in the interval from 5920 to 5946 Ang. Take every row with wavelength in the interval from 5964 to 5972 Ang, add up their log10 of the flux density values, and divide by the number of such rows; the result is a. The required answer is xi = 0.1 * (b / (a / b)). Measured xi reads 0.142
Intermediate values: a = 1.45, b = 1.44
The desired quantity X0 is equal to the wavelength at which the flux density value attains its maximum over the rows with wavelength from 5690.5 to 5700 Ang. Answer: 5691.19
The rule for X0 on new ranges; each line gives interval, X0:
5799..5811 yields 5805.01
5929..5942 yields 5936.13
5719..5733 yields 5721.41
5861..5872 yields 5869.53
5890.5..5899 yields 5893.91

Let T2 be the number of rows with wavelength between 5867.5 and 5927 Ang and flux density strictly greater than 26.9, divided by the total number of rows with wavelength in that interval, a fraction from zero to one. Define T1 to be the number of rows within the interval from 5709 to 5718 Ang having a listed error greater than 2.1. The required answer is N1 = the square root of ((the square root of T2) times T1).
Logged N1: 2.2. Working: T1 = 7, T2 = 0.523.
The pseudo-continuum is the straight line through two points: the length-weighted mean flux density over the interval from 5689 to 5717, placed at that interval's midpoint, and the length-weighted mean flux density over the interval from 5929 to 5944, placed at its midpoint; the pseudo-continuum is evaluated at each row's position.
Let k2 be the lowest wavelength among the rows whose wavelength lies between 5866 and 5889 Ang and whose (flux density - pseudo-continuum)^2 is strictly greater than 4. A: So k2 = 5866.83 Ang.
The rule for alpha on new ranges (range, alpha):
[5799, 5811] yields 0.040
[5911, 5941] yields 0.065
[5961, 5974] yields 0.133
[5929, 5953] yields 0.054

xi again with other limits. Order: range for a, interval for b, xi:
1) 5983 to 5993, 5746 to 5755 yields 0.141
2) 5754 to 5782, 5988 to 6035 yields 0.140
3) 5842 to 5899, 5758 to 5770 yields 0.153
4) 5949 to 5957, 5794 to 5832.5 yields 0.145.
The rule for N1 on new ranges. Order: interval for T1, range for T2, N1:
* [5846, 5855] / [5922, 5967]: 1.8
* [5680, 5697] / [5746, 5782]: 3.2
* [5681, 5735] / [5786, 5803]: 5.7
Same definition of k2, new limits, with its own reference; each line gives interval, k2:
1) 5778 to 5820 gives 5787.66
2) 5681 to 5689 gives 5683.34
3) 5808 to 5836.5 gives 5814.38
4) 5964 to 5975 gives 5966.28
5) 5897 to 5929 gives 5897.98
